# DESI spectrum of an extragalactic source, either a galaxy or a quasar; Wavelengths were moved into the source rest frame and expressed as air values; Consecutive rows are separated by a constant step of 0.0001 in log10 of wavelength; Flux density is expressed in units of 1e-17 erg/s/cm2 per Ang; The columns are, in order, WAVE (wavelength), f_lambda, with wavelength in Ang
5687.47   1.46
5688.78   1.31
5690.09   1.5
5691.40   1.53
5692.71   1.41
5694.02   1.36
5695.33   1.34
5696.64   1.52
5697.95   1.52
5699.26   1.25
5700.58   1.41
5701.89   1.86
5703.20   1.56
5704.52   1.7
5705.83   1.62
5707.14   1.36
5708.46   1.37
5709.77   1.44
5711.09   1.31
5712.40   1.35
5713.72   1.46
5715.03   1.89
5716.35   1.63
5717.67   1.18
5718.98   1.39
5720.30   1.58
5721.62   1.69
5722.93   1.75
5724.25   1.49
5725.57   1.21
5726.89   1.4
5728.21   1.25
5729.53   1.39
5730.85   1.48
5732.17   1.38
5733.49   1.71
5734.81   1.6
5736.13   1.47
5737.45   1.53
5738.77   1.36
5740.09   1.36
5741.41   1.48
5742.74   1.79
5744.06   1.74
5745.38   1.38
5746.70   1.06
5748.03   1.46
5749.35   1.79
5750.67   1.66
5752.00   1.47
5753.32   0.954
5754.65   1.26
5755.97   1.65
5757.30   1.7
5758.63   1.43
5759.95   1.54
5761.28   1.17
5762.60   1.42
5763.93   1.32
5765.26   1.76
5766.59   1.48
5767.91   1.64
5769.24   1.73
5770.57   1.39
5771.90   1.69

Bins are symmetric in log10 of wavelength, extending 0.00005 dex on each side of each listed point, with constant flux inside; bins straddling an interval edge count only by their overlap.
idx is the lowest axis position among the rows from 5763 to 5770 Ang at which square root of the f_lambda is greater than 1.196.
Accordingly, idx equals 5765.26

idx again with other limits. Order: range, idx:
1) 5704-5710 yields 5704.52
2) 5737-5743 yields 5737.45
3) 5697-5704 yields 5697.95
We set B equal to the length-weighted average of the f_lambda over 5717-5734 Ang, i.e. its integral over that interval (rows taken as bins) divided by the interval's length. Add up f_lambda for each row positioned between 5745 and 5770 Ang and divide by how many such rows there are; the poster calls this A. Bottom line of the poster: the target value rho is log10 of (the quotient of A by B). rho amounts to 0.005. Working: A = 1.47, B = 1.45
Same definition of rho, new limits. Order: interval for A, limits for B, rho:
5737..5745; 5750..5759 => 0.028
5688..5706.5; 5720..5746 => -0.003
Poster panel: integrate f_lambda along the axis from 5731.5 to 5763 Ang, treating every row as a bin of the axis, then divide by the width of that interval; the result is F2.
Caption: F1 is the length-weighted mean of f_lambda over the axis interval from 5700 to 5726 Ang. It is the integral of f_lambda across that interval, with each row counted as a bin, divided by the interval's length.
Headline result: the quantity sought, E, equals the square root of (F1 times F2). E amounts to 1.49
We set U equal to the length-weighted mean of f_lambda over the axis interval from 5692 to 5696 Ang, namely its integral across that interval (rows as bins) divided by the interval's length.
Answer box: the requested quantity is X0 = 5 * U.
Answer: 6.9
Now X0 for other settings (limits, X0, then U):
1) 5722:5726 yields 7.6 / 1.51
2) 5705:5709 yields 7.3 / 1.46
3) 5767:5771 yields 8.0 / 1.59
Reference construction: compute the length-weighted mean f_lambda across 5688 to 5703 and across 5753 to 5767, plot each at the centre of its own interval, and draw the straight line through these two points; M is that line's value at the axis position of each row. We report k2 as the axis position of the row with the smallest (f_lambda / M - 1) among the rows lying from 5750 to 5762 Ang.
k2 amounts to 5753.32 Ang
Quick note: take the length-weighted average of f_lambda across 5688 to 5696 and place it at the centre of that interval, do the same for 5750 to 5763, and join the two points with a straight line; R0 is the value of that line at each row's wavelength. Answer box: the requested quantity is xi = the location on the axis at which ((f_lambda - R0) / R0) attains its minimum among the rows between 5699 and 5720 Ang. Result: 5717.67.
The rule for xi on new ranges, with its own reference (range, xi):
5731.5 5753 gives 5746.70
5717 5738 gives 5717.67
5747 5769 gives 5753.32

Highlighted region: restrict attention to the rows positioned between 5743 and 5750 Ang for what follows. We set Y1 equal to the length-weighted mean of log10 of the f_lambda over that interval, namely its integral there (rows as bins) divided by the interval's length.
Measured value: 0.170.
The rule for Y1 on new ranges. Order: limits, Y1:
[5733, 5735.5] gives 0.217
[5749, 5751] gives 0.237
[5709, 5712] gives 0.137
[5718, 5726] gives 0.177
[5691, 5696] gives 0.147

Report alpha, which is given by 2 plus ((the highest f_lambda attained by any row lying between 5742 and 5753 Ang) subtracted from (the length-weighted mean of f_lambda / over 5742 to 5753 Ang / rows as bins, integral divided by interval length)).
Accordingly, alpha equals 1.74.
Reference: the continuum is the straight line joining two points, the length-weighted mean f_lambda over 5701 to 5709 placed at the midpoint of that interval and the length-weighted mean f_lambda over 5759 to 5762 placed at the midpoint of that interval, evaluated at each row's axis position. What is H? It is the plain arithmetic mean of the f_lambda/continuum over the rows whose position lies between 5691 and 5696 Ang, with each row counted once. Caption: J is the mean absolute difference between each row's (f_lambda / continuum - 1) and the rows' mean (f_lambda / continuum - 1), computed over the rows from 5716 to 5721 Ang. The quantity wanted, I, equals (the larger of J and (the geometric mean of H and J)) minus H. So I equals -0.57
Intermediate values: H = 0.87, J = 0.10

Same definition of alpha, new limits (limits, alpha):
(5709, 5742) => 1.58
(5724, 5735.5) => 1.72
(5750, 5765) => 1.73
